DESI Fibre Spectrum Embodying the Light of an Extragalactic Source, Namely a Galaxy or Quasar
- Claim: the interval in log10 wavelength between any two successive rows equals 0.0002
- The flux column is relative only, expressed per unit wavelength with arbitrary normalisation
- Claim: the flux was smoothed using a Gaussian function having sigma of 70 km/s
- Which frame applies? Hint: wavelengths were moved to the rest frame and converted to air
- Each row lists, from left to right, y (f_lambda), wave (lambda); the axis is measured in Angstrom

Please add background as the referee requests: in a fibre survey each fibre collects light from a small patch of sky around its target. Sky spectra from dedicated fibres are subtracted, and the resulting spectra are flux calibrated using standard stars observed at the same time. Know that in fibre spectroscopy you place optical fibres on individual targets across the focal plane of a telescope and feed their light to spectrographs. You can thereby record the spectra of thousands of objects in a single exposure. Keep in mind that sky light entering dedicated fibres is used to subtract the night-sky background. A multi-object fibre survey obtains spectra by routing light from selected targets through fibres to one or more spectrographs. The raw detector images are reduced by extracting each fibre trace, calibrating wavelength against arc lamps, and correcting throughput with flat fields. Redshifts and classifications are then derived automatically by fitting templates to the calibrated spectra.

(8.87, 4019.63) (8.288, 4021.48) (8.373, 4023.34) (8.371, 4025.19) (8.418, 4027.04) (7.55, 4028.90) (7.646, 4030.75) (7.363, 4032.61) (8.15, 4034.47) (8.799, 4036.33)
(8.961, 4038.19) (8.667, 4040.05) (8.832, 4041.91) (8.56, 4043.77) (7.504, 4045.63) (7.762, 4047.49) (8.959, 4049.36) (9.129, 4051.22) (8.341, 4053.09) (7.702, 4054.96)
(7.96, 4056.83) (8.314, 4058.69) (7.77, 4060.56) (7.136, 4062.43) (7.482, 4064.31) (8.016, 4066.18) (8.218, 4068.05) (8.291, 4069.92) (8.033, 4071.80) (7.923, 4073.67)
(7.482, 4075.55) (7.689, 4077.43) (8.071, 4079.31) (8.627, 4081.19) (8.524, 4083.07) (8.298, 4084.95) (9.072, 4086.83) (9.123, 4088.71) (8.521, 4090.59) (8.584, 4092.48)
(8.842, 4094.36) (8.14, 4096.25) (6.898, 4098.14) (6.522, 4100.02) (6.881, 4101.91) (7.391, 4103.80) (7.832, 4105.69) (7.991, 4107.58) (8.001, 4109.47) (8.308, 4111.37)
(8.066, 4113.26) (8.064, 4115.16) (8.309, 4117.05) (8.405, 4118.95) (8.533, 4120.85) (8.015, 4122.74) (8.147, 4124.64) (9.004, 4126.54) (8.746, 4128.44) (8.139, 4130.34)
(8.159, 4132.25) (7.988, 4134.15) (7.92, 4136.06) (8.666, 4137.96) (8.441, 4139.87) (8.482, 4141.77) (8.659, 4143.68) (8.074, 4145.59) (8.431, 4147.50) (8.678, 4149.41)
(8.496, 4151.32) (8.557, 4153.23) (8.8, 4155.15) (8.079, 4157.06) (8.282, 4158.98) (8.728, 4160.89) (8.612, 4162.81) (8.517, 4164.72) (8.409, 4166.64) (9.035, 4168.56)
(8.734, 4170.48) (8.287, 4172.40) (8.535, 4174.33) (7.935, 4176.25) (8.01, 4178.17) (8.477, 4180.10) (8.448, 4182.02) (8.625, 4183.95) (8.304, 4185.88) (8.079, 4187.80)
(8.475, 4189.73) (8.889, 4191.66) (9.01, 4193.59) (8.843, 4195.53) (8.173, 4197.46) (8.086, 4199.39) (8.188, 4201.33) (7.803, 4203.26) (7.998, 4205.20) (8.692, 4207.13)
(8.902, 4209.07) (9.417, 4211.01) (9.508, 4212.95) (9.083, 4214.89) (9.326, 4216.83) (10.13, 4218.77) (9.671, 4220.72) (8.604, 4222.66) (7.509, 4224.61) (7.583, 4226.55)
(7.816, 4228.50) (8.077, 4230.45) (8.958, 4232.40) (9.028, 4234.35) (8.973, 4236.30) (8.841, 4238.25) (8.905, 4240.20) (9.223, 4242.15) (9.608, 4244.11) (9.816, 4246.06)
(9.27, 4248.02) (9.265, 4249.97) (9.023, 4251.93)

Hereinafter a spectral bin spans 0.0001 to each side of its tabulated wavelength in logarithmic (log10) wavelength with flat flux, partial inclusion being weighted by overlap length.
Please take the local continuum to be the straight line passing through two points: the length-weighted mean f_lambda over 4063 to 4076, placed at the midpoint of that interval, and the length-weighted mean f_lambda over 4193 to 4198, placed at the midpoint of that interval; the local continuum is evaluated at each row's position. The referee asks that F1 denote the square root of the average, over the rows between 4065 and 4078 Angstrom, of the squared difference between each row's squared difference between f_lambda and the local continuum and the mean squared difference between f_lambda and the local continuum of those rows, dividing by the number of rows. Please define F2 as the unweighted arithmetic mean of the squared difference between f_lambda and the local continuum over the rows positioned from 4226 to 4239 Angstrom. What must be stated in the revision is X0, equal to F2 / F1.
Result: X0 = 7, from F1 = 0.07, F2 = 0.5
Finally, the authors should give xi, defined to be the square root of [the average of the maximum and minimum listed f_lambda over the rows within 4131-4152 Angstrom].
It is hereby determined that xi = 2.88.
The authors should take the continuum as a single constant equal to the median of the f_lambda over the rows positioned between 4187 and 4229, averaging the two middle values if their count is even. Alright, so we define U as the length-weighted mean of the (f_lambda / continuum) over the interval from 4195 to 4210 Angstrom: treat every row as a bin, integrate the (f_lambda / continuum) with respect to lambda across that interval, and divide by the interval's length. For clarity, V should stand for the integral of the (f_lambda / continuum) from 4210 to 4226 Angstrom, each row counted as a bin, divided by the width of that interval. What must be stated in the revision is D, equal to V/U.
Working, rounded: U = 0.96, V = 1.05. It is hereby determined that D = 1.10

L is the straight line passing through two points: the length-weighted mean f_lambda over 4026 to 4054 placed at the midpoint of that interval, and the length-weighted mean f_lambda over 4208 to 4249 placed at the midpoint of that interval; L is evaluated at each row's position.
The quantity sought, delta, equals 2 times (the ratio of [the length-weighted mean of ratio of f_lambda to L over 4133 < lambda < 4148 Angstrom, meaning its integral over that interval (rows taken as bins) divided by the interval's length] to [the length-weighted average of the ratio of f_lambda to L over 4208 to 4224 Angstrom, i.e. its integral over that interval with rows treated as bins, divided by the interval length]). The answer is 1.85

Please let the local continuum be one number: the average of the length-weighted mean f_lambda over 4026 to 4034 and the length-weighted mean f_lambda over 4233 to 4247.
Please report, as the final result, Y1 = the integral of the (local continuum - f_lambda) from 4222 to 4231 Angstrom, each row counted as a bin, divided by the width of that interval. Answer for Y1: 0.60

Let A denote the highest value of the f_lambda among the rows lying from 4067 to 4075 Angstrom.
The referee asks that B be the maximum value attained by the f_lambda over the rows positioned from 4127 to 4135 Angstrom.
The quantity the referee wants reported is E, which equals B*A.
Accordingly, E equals 72.5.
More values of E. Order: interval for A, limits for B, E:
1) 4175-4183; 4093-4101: 75.0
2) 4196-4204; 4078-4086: 70.6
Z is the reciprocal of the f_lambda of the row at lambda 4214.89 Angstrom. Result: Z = 0.110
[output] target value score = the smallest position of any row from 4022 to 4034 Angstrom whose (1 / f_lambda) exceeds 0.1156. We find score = 4023.34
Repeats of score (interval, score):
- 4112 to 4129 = 4113.26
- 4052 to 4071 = 4053.09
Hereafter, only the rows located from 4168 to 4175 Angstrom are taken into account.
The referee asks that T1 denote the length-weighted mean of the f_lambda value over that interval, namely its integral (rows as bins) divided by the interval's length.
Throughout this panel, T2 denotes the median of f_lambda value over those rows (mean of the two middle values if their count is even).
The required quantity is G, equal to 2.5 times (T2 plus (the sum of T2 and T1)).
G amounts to 64.7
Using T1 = 8.62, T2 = 8.6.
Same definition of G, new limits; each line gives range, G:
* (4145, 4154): 63.6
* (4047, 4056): 62.7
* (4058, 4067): 58.1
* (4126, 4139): 61.7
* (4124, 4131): 63.6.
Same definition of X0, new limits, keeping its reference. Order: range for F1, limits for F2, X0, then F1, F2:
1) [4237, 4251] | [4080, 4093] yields 2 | 0.24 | 0.5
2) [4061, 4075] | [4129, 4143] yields 0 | 0.17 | 0.1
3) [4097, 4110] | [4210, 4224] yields 1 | 0.88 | 0.5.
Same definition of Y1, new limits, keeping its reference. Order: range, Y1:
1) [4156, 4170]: -0.05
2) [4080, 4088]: -0.14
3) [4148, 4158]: -0.03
